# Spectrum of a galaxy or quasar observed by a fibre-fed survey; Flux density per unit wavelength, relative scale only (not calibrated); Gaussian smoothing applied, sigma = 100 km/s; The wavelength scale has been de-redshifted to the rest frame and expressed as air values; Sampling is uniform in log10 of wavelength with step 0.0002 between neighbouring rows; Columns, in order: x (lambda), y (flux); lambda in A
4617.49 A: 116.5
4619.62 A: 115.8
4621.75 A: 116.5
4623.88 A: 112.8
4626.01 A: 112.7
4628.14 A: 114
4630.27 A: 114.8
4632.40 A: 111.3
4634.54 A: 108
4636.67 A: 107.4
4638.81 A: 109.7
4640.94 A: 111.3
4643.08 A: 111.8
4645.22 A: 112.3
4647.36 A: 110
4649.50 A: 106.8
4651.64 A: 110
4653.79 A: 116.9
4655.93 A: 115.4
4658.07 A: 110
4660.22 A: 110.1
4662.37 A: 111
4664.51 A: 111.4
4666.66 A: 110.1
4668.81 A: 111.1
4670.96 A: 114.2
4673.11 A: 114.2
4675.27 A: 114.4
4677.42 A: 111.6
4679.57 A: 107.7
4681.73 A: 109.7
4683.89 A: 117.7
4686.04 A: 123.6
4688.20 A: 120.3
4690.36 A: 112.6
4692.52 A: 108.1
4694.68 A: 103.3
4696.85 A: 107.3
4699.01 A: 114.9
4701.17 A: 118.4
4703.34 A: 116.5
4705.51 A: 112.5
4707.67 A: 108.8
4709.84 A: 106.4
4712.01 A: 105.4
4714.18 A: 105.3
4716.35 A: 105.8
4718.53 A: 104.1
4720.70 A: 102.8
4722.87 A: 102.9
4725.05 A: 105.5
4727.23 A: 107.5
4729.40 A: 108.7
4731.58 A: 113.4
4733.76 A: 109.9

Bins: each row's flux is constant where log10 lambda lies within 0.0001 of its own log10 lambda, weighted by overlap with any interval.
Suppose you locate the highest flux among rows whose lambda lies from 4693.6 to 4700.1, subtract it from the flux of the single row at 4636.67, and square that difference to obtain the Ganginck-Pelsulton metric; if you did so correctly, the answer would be 56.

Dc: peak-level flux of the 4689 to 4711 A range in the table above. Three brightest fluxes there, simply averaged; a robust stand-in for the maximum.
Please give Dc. 117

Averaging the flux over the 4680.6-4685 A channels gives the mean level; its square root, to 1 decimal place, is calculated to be 10.7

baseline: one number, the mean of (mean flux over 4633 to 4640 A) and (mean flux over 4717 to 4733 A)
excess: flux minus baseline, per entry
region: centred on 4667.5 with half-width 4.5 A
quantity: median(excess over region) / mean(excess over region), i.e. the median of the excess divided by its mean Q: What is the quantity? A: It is 0.90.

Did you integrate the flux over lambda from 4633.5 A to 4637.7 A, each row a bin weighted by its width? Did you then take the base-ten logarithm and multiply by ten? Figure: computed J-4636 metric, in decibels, 27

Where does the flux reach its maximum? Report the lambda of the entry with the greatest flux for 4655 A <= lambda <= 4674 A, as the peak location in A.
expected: 4655.93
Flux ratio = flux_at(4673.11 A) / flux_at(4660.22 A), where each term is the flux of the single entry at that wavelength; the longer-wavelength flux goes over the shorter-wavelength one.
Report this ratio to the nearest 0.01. 1.04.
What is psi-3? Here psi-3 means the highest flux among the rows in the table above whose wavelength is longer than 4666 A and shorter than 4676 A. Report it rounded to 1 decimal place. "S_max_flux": 114.4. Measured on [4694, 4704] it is 118.4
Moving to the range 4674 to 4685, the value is 117.7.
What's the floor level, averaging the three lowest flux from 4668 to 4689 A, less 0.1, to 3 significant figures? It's 109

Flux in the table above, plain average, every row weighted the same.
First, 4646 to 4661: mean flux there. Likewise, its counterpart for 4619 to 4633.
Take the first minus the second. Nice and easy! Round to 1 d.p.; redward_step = -2.7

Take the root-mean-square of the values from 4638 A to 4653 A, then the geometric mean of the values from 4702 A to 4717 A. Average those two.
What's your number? 109.4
